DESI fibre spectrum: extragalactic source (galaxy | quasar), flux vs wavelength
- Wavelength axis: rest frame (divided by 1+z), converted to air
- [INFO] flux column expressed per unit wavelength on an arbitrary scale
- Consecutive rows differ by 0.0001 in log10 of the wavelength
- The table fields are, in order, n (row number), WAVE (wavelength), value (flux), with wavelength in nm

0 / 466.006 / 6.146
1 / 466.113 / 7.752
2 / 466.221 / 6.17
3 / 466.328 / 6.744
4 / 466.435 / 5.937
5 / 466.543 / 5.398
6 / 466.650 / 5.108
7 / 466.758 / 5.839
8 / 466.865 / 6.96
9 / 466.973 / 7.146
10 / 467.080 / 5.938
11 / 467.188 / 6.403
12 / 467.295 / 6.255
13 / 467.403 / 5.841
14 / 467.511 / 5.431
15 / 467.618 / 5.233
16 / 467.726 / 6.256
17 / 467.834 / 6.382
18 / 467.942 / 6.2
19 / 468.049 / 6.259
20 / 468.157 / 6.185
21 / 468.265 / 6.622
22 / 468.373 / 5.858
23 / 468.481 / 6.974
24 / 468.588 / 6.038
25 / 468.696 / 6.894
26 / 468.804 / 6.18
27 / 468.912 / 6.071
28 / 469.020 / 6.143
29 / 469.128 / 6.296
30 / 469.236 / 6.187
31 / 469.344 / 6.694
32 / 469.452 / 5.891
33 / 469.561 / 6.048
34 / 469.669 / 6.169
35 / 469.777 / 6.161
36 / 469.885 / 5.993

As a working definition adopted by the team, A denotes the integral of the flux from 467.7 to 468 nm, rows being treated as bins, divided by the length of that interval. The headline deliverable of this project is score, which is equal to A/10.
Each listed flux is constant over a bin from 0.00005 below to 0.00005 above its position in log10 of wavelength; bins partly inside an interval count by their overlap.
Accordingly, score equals 0.629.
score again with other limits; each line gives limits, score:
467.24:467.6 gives 0.579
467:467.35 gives 0.628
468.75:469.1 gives 0.614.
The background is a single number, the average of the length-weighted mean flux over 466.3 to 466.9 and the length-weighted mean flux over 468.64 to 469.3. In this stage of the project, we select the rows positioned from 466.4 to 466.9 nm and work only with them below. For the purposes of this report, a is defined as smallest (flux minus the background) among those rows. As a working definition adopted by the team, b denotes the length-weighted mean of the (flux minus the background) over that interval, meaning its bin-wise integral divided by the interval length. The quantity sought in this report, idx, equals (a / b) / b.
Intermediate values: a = -1.01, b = -0.31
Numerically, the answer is -10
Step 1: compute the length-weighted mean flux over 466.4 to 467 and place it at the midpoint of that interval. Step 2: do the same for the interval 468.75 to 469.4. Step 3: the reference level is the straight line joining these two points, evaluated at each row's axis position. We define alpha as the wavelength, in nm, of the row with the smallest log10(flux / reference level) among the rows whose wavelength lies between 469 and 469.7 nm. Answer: 469.452 nm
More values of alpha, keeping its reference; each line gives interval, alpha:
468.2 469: 468.373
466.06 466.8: 466.650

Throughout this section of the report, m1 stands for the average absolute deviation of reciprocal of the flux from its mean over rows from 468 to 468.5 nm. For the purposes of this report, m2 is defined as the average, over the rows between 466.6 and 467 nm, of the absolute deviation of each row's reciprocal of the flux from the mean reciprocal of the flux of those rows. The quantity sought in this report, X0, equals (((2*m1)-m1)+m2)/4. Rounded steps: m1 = 0.0081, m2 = 0.021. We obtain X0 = 0.0072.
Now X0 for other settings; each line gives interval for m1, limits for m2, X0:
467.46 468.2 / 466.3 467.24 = 0.0066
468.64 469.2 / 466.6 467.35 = 0.0049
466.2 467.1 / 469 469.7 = 0.0047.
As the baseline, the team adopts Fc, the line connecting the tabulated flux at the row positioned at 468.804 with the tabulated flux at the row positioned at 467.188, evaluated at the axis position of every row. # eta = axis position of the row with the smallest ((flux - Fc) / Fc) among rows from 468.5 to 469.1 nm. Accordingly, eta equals 468.588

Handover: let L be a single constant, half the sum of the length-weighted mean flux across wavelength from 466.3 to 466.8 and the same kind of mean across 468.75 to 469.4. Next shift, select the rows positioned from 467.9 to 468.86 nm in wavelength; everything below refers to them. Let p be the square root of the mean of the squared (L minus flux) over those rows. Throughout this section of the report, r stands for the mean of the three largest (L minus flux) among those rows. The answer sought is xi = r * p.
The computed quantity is -0.01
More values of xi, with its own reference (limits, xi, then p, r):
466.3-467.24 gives 0.38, 0.68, 0.56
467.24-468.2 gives 0.20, 0.39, 0.51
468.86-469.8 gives 0.00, 0.27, 0.00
